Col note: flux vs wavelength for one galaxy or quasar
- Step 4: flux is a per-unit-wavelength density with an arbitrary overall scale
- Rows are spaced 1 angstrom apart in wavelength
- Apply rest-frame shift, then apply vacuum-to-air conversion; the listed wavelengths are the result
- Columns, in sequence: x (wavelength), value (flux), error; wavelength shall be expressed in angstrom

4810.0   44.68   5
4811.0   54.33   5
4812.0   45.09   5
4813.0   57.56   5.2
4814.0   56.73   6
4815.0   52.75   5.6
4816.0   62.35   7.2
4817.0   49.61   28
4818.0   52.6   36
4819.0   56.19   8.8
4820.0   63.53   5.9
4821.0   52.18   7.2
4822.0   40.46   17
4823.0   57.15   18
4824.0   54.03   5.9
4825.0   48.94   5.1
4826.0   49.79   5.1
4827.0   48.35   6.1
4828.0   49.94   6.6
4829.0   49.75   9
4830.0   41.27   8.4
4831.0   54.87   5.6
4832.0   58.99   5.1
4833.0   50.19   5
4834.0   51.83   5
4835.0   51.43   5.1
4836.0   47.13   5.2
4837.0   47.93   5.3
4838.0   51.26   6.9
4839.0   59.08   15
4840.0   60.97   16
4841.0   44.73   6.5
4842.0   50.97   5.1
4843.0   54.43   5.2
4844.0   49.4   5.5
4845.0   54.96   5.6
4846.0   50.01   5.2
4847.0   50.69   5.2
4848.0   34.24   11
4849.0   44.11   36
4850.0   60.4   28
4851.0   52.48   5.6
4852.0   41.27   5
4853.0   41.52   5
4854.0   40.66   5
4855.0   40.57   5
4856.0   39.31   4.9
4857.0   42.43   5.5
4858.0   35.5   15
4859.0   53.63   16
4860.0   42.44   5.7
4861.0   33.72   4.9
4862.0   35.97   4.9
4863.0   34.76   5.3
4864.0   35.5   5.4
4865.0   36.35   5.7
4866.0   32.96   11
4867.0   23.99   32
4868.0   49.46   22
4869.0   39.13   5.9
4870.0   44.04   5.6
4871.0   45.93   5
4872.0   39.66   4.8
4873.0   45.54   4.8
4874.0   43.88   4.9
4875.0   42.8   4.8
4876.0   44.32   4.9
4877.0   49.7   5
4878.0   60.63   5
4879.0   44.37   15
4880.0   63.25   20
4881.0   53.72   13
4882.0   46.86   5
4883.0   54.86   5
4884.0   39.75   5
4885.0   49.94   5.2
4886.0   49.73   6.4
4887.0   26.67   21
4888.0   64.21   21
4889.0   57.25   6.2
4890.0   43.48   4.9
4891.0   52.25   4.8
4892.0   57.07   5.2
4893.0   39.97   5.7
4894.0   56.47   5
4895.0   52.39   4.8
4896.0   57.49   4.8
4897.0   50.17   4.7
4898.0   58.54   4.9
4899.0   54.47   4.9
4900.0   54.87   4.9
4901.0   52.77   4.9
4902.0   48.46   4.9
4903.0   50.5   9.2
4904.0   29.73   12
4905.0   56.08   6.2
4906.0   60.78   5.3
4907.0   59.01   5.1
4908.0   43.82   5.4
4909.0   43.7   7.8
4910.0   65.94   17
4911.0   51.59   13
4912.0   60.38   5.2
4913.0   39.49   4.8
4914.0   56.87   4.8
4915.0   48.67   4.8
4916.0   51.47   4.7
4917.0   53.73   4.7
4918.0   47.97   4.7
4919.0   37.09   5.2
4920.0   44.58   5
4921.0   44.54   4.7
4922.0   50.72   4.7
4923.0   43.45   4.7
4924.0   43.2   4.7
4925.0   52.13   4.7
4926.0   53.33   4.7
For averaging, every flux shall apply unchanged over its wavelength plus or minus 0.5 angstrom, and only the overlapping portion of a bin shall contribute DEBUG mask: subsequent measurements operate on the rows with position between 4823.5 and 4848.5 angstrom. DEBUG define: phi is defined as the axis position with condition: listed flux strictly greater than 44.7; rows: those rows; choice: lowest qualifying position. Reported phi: 4824.0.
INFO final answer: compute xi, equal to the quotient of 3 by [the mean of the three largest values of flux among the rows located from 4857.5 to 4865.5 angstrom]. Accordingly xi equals 0.0680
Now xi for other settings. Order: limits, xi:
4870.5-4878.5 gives 0.0576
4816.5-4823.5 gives 0.0509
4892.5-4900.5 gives 0.0522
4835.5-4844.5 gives 0.0516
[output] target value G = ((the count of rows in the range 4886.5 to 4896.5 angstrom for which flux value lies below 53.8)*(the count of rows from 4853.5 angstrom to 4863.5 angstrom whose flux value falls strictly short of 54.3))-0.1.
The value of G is 50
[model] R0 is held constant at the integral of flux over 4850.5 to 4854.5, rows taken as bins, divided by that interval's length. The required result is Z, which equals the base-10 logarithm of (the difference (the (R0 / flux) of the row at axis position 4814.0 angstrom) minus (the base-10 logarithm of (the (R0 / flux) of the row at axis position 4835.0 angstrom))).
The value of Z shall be -0.074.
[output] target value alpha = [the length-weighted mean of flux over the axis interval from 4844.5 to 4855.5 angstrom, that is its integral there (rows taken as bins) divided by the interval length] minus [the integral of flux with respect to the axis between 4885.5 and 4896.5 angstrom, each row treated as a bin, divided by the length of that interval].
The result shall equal -4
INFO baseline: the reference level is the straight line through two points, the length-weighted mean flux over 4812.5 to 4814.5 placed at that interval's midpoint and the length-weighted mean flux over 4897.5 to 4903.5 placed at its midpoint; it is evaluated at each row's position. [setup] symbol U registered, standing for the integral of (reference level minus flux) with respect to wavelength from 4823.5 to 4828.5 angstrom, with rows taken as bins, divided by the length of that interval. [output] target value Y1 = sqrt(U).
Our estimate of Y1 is 2.5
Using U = 6.4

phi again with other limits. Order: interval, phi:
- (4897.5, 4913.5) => 4898.0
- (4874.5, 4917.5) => 4877.0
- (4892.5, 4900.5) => 4894.0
